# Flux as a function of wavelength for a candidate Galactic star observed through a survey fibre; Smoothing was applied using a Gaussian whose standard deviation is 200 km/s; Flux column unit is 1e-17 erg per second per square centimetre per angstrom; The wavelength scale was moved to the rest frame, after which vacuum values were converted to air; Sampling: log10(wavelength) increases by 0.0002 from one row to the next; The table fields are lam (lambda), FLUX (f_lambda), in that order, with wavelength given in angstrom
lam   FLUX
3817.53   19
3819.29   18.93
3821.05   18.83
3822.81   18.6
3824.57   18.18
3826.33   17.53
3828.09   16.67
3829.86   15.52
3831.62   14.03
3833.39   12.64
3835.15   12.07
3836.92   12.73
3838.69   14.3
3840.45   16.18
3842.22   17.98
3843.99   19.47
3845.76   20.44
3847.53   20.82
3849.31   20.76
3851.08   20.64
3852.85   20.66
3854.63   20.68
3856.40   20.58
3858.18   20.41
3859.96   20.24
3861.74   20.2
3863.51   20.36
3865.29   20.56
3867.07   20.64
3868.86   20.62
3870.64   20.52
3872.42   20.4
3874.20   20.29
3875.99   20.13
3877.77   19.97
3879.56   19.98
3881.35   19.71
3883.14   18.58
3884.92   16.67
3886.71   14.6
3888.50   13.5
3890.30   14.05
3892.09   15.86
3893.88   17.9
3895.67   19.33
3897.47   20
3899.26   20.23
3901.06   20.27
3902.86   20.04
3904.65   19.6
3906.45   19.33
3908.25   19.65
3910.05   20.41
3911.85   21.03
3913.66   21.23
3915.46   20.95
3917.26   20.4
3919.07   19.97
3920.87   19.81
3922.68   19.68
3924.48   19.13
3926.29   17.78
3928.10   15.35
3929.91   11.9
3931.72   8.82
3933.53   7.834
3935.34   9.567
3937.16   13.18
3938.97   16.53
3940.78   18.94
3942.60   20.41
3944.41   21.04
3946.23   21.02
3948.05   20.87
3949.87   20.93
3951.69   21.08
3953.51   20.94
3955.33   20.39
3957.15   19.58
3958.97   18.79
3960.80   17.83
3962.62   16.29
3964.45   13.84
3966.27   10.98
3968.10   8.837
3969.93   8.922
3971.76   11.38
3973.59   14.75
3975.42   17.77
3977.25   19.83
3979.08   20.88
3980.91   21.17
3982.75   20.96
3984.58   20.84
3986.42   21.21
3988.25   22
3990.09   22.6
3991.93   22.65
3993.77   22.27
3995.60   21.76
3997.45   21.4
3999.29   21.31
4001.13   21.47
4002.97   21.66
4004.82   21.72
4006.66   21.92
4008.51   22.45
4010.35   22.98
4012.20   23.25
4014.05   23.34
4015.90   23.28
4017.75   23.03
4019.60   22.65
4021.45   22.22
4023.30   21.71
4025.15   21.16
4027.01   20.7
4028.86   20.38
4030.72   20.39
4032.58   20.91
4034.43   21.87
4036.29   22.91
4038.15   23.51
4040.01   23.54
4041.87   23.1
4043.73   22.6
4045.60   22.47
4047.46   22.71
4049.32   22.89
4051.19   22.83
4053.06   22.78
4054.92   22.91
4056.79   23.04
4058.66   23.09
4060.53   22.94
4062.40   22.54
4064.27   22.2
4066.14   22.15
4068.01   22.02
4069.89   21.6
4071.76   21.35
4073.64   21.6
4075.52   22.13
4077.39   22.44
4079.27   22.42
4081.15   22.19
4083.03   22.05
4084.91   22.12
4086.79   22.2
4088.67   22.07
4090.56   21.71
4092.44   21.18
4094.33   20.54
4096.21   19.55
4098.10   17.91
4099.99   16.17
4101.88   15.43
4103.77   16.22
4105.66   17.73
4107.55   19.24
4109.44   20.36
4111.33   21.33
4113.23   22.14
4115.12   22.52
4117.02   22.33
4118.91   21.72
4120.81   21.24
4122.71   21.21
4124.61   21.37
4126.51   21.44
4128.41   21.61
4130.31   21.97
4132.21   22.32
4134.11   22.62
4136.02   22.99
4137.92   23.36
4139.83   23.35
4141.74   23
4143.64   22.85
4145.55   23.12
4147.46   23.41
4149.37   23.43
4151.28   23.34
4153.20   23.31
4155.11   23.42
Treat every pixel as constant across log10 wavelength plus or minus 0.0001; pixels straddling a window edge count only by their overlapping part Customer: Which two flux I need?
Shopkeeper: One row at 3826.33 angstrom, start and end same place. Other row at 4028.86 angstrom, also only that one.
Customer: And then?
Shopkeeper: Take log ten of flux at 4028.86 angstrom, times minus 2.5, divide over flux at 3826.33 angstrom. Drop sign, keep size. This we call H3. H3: 0.187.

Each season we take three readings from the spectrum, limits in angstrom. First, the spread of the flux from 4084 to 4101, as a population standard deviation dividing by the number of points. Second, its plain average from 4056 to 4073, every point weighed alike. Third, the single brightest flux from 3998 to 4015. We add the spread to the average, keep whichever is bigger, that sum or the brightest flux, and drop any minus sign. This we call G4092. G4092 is 24.3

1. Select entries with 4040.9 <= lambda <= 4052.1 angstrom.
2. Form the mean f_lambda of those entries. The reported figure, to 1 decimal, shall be 22.8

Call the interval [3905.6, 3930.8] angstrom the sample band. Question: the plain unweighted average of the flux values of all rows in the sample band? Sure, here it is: 19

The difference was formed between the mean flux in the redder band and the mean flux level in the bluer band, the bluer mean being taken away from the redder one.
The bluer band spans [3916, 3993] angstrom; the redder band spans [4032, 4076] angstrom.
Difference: 5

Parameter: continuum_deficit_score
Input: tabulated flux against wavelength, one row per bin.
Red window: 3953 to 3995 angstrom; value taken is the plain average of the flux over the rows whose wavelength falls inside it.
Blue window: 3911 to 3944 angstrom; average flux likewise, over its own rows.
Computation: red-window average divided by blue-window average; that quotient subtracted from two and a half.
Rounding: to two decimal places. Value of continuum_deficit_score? 1.43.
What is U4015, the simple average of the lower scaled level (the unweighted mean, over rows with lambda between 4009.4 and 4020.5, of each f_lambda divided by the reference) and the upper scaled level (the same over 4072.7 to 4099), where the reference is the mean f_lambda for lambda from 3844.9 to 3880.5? 1.09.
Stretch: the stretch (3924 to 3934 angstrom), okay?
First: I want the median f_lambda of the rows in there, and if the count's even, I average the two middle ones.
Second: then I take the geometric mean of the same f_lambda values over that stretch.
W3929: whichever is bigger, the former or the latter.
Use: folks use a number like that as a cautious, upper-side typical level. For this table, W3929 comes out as 13.6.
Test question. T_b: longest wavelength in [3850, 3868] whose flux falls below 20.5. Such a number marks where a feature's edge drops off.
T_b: 3863.51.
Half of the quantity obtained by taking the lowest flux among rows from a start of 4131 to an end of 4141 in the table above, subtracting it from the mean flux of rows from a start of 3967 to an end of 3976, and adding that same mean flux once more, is 1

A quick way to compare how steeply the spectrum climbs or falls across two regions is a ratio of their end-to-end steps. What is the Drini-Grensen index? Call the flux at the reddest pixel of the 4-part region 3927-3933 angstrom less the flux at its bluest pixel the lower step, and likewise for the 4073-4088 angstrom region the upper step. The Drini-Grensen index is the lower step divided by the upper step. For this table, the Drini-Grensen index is -10.9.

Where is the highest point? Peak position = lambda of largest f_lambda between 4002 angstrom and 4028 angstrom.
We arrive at 4014.05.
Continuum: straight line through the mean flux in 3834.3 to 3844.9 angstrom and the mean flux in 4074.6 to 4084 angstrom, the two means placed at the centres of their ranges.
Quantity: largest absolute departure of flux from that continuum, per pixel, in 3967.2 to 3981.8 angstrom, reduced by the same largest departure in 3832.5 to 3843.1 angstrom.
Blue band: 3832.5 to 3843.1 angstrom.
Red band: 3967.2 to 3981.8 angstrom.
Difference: 7.0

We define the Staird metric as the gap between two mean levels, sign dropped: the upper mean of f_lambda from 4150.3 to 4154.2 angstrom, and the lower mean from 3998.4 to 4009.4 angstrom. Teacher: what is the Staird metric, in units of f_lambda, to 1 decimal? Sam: 1.6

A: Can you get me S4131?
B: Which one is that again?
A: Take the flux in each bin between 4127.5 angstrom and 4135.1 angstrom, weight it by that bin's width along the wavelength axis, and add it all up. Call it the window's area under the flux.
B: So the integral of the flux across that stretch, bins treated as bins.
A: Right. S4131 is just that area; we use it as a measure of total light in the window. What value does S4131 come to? 168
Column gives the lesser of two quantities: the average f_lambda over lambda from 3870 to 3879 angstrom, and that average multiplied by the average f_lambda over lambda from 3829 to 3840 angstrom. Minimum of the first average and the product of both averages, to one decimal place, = 20.3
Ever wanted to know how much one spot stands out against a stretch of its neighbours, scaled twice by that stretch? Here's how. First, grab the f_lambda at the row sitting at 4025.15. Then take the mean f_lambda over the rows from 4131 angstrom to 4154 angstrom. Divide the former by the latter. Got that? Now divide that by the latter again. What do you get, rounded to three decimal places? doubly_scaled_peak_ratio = 0.040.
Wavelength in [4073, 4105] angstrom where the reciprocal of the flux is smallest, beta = 4077.39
